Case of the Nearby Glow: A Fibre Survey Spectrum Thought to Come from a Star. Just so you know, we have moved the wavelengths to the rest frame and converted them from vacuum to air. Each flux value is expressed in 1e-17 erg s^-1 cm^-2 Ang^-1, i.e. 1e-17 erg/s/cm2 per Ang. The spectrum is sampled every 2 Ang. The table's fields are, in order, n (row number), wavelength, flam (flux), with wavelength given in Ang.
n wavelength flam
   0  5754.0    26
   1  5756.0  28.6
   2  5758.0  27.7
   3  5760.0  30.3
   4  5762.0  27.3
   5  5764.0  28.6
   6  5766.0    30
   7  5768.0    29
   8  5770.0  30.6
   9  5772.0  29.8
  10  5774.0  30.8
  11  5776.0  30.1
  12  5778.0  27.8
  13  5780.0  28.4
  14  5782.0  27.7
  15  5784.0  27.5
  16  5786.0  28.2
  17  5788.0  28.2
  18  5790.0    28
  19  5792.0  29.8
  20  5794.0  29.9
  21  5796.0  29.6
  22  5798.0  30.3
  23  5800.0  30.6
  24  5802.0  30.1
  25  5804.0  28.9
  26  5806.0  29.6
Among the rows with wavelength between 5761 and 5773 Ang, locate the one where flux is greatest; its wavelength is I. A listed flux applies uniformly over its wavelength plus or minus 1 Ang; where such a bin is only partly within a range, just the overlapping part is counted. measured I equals 5770.0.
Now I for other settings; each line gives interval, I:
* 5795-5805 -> 5800.0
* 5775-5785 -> 5776.0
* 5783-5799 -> 5798.0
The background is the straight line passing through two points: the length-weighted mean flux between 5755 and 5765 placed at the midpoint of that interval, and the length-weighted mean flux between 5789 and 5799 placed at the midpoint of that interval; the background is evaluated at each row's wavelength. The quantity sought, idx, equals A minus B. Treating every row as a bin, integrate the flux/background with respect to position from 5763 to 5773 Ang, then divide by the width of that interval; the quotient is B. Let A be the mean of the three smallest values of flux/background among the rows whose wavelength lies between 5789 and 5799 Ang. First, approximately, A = 0.99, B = 1.03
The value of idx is -0.04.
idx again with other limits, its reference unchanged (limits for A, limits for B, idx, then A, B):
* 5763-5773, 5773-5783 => 0.02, 1.01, 1.00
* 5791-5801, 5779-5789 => 0.05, 1.01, 0.96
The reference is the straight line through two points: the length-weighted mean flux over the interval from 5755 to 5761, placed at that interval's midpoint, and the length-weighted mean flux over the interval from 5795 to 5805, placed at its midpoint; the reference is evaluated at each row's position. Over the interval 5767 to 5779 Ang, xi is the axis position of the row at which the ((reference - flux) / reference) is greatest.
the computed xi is 5778.0 Ang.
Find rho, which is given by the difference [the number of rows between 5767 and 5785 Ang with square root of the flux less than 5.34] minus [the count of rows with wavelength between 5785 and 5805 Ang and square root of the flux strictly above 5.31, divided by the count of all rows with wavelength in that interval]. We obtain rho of 3.1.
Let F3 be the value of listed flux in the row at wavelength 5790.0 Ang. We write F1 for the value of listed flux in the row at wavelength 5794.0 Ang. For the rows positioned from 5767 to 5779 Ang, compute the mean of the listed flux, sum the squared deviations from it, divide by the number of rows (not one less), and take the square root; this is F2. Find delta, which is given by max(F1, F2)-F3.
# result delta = 2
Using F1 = 29.9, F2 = 1.02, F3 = 28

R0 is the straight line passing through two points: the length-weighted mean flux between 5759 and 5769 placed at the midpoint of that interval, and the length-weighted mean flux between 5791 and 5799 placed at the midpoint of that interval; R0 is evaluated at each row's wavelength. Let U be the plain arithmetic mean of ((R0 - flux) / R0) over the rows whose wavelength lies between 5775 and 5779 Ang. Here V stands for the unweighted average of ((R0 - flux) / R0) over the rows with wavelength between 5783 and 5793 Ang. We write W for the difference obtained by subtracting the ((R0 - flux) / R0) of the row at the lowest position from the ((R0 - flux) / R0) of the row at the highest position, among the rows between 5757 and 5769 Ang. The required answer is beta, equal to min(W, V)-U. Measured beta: -0.05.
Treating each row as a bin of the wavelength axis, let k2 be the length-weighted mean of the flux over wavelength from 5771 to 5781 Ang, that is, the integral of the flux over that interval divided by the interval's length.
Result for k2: 29.4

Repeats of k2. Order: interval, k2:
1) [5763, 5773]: 29.6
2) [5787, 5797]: 29.1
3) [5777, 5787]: 27.9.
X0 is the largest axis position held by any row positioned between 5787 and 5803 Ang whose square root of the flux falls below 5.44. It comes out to 5790.0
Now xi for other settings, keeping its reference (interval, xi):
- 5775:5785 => 5784.0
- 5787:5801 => 5790.0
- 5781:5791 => 5784.0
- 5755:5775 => 5762.0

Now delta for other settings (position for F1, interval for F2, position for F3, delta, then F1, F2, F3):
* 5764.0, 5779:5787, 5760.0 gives -2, 28.6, 0.36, 30.3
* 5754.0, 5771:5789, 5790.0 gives -2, 26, 1.13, 28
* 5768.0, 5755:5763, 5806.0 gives -1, 29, 1.15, 29.6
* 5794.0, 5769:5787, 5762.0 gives 3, 29.9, 1.25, 27.3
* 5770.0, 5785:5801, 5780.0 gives 2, 30.6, 0.97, 28.4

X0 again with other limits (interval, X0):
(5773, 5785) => 5784.0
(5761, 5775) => 5768.0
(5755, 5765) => 5764.0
